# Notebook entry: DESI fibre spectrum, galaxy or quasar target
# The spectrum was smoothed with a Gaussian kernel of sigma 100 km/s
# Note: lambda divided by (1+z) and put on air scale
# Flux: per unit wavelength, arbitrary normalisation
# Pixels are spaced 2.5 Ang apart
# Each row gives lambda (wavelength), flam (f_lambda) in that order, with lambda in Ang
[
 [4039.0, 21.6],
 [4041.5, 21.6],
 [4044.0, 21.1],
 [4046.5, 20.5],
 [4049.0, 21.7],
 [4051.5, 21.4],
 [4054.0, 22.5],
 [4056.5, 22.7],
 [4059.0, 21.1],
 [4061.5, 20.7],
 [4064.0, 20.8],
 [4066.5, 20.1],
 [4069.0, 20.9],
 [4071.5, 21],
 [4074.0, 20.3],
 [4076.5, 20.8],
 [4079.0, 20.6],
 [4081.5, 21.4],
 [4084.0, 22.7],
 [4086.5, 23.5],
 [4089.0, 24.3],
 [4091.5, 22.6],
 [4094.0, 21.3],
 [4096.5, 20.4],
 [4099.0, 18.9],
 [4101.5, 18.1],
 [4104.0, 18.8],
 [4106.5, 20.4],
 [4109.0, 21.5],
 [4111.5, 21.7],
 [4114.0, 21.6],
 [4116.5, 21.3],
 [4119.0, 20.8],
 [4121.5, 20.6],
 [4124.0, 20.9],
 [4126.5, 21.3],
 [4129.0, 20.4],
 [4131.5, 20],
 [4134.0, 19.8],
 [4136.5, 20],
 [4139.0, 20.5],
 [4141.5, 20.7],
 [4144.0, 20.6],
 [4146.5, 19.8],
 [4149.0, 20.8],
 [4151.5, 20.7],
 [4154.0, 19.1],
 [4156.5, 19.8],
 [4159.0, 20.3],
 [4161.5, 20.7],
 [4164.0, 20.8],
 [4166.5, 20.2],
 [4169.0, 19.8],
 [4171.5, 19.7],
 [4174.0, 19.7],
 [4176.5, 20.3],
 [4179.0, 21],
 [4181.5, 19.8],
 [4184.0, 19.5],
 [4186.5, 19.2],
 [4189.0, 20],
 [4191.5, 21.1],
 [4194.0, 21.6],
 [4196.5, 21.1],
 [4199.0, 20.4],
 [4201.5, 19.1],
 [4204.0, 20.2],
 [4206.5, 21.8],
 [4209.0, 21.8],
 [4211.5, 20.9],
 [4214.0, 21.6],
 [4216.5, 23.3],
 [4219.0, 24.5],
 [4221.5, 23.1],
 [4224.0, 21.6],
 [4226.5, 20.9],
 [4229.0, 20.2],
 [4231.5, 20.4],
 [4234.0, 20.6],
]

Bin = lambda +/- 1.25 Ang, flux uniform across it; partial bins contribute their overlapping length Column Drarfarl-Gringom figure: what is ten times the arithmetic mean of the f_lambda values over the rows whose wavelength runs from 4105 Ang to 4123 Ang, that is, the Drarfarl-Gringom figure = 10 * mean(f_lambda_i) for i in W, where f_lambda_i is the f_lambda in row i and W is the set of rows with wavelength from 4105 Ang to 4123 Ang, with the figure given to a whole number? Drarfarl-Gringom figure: 211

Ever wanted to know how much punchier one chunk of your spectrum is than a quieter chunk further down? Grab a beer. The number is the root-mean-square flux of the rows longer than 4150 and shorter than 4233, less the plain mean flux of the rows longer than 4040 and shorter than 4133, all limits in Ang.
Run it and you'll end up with -0.32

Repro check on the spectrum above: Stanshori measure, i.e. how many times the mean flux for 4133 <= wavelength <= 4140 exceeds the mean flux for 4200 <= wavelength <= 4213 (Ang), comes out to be 0.968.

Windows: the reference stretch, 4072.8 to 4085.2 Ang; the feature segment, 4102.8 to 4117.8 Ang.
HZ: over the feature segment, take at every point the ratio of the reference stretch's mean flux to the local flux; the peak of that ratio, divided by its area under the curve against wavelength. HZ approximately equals 0.0739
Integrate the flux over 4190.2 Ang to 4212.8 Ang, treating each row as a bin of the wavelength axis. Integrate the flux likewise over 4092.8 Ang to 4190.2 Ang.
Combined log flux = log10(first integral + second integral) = 3.39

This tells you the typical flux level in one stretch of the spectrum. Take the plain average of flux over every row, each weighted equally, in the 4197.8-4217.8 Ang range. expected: 21.1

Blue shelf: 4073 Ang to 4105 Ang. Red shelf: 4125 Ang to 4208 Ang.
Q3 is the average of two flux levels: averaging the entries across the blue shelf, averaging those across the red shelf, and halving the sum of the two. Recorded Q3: 20.7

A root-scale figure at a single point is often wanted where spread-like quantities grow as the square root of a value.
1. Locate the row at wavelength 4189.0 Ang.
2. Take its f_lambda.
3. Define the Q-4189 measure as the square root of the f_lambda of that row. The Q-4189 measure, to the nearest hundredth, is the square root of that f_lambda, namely 4.47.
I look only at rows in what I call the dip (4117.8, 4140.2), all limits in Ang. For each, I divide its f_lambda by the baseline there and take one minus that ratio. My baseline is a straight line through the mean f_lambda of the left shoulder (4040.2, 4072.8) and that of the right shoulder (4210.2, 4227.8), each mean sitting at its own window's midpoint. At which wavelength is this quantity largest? 4134.0 Ang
